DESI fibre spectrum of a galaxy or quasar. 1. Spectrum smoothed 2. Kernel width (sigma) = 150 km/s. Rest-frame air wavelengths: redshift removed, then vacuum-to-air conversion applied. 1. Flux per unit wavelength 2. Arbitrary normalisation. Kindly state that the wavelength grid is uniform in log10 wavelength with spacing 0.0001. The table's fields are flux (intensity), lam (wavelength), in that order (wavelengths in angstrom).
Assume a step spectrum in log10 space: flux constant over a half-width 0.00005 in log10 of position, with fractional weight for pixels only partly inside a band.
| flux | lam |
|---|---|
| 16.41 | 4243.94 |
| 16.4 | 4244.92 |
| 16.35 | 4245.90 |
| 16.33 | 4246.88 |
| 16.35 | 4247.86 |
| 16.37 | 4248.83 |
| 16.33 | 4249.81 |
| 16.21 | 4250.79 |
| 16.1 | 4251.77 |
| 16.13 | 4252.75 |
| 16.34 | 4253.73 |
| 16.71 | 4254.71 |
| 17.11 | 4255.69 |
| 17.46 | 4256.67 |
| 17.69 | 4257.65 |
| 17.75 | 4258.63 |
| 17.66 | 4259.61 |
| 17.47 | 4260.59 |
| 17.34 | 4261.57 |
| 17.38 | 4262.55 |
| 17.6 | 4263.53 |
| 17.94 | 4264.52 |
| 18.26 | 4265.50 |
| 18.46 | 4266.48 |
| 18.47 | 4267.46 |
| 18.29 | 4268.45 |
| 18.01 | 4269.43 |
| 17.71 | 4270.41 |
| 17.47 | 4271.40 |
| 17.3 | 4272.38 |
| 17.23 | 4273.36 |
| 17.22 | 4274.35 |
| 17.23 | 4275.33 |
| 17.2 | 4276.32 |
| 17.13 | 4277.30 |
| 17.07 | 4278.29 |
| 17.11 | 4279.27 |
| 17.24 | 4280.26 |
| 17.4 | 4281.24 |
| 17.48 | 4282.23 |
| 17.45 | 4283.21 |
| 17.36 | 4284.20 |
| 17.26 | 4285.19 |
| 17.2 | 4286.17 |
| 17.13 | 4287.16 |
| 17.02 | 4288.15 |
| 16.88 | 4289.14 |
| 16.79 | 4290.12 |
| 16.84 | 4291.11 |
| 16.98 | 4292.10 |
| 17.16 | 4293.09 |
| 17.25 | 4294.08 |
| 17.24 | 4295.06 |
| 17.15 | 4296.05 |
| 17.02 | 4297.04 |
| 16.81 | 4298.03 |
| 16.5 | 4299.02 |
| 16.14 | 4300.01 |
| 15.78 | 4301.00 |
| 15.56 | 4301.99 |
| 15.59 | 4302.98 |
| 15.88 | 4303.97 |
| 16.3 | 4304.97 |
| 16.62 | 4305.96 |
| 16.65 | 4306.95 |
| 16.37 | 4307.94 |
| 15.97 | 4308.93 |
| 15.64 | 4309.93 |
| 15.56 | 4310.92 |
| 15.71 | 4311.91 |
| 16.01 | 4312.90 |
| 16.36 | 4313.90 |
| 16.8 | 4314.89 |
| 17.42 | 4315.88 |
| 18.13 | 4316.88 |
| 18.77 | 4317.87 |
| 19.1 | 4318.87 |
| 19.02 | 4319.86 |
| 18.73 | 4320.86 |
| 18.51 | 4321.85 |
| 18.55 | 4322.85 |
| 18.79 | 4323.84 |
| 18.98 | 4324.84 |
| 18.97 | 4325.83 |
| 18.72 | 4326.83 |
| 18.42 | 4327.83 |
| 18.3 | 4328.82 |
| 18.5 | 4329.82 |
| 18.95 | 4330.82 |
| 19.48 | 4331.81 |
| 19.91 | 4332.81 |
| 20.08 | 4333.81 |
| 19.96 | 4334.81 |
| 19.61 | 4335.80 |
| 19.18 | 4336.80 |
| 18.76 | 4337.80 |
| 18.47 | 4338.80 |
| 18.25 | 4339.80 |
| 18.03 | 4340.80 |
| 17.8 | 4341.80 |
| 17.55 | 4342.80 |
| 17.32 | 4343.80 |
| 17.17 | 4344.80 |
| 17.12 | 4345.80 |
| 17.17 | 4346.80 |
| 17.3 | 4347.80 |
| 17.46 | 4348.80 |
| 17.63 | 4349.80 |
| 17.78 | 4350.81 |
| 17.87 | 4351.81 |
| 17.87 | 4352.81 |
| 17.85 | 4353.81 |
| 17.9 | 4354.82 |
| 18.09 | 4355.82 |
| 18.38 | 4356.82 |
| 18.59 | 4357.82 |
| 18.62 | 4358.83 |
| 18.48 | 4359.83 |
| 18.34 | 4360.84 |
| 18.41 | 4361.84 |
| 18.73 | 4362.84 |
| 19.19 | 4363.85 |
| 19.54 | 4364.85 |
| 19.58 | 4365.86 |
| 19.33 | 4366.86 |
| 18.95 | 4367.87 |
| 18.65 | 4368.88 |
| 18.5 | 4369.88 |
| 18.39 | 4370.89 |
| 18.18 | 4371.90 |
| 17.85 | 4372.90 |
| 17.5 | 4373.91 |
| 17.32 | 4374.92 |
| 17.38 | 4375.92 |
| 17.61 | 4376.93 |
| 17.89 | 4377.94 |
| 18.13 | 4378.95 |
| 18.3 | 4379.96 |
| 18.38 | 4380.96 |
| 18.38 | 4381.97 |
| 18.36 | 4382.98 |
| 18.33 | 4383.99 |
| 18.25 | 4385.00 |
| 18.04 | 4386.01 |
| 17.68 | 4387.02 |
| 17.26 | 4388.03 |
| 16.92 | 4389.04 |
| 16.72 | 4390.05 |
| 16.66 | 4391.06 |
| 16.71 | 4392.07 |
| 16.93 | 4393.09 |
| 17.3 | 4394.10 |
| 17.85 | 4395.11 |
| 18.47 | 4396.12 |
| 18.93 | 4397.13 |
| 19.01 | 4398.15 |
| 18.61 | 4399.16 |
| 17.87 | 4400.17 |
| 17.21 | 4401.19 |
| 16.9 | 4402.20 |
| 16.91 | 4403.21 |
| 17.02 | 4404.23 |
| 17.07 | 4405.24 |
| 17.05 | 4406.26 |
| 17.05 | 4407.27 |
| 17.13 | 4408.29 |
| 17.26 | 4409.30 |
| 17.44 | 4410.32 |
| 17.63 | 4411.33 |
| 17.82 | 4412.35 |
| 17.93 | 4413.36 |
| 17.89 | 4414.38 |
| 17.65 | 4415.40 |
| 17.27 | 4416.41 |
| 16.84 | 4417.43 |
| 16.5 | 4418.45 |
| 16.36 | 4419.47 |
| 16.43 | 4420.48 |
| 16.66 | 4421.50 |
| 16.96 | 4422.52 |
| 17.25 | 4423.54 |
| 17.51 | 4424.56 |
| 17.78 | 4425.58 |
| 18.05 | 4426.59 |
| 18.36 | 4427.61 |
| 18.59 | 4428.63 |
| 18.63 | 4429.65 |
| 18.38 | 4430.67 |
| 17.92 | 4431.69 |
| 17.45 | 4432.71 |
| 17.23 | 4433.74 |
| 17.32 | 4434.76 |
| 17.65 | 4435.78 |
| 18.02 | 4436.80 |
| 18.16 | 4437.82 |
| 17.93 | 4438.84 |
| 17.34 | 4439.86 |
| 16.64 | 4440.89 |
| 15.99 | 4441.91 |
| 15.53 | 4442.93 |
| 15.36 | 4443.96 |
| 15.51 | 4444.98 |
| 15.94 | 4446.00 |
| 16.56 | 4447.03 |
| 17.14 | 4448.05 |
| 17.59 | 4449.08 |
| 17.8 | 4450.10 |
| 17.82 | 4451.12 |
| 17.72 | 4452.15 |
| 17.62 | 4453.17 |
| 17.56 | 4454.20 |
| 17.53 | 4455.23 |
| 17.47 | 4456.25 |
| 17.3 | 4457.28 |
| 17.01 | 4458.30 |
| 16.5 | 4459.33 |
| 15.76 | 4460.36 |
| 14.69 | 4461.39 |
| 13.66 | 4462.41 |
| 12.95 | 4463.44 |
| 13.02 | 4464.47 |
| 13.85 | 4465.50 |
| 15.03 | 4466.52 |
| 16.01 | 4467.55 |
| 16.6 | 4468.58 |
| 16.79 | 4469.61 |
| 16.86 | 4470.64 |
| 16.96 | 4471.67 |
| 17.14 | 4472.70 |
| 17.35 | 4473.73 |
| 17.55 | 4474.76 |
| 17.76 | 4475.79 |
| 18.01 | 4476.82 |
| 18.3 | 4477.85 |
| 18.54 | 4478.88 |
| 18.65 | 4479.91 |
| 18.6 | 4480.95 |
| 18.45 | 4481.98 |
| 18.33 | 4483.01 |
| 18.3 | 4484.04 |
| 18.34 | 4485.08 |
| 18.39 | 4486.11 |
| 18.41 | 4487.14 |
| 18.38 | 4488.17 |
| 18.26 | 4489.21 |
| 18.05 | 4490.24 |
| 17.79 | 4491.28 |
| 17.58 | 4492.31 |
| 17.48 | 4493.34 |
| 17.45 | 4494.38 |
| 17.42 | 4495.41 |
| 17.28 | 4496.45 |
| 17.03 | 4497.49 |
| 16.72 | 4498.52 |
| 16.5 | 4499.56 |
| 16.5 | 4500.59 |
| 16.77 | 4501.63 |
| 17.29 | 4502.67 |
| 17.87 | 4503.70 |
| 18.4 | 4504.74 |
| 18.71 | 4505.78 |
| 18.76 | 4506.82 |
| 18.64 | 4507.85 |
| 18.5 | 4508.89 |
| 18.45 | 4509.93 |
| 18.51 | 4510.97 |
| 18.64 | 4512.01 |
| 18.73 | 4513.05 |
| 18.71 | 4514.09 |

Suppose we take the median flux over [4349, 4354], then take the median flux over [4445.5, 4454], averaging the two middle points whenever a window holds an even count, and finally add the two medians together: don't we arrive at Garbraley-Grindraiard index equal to 35.5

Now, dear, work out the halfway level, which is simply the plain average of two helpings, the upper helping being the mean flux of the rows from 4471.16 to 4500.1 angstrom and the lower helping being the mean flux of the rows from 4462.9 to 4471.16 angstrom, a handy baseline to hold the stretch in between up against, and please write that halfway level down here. 16.5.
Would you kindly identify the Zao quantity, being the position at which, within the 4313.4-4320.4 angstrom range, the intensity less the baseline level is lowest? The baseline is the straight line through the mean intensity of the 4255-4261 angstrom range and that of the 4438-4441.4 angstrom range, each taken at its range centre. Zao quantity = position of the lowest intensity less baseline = 4313.90 angstrom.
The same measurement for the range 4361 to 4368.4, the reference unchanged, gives 4361.84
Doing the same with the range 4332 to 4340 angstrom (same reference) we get 4339.80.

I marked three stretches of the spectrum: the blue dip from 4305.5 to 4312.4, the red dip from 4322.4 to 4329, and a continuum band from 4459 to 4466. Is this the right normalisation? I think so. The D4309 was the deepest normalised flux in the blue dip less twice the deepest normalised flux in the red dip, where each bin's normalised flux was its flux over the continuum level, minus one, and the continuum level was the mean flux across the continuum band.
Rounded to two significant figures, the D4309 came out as -0.47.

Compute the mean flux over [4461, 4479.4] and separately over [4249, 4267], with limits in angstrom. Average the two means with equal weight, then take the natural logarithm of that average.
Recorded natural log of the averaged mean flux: 2.82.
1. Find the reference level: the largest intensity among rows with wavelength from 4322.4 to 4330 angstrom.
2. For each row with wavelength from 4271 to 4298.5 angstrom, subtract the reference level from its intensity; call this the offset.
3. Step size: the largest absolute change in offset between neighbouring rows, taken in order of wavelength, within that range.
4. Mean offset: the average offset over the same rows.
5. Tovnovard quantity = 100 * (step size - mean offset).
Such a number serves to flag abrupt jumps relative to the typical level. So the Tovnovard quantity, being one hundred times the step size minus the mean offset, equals 203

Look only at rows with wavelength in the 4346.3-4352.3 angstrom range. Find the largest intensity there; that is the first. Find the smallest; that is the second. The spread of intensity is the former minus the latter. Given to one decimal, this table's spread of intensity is 0.7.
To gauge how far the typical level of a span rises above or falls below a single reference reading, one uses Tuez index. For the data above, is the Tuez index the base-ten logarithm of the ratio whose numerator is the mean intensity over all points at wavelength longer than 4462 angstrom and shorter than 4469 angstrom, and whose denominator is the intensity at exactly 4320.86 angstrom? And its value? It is -0.11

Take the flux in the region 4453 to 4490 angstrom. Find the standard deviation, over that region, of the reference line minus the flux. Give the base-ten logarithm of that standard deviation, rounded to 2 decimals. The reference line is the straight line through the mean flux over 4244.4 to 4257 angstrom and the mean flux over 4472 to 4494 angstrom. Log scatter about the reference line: 0.20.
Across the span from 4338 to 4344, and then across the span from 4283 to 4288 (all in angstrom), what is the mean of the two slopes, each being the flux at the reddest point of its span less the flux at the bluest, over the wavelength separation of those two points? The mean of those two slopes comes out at -0.16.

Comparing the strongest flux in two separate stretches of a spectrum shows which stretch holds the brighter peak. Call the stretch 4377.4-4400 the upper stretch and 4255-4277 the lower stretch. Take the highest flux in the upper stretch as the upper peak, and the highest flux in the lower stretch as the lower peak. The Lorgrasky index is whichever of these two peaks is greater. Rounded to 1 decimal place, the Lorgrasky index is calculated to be 19.0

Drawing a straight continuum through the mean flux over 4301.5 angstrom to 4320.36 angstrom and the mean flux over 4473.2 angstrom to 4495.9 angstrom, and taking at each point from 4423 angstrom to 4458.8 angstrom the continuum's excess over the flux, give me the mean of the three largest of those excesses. 2.3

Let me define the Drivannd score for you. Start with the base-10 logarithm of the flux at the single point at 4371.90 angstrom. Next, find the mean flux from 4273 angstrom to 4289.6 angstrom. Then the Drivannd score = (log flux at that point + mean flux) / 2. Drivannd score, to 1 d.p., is 9.2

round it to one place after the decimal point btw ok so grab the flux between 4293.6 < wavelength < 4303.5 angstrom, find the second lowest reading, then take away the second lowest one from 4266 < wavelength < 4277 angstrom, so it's -1.6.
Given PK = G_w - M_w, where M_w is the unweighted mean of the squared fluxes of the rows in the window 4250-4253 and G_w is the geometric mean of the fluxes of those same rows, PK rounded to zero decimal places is -245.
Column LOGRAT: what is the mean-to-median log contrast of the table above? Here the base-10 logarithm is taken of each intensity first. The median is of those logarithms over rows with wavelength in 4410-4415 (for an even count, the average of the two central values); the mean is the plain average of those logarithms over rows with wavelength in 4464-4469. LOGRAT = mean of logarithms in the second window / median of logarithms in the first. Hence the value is 0.94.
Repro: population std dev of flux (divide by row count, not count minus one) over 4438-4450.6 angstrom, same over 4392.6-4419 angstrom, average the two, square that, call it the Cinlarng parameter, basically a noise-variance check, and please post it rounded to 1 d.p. 0.6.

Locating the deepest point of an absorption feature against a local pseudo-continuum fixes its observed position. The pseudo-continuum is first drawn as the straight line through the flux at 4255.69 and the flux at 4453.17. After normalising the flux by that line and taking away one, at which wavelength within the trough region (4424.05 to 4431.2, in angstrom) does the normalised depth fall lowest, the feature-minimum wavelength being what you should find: 4424.56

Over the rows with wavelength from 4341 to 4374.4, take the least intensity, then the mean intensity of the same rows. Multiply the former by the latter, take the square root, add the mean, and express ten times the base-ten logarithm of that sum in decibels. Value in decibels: 15.54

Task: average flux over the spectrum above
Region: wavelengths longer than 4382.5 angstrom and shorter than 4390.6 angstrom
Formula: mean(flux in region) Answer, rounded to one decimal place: 17.7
